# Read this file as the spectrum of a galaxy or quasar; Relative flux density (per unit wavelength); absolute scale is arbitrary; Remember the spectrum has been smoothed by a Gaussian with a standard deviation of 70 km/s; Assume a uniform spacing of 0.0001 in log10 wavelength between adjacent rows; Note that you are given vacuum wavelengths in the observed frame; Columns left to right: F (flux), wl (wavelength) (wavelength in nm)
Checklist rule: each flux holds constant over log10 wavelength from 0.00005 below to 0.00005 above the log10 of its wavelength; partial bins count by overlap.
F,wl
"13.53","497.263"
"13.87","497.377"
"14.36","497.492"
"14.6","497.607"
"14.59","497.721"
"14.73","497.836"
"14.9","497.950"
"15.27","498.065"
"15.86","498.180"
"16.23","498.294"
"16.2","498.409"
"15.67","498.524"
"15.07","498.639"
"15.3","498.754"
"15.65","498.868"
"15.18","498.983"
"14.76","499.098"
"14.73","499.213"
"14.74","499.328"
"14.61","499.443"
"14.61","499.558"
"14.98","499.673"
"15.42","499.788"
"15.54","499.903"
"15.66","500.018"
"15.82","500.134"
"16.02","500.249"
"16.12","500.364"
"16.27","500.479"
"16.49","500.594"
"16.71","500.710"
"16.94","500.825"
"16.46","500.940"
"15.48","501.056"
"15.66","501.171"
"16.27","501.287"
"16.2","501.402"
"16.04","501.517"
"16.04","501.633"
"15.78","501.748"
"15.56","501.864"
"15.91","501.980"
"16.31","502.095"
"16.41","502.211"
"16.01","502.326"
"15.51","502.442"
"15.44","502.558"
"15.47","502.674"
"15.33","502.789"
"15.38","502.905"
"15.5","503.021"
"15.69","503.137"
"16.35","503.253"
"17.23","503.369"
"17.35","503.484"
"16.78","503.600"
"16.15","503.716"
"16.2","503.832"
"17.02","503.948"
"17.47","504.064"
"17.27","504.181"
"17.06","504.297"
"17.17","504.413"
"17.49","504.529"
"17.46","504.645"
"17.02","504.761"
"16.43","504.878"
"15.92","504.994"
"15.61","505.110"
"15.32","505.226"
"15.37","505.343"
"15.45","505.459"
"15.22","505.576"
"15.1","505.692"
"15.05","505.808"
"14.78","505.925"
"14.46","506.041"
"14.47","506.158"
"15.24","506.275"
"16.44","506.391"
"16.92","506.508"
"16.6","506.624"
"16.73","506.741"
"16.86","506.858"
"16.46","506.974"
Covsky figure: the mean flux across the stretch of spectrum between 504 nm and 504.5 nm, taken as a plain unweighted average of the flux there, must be 17.2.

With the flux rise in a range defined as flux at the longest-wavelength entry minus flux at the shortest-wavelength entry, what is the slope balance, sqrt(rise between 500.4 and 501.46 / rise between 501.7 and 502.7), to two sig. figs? 0.48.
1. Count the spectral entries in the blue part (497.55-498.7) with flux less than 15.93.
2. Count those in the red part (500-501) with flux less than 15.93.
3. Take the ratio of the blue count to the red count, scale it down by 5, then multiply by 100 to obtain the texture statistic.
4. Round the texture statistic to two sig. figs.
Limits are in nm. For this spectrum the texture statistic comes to 80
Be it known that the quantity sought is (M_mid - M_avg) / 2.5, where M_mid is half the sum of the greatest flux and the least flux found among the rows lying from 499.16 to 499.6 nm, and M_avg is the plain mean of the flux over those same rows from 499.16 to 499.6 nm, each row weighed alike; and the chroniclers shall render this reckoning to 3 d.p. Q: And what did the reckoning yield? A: 0.001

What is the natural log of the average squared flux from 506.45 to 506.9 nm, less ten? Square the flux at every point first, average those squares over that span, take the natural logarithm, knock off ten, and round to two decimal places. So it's -4.36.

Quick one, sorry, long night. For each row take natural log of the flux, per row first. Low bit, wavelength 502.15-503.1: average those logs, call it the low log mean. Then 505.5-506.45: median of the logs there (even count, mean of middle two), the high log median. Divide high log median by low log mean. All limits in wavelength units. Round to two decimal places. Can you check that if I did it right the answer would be 0.99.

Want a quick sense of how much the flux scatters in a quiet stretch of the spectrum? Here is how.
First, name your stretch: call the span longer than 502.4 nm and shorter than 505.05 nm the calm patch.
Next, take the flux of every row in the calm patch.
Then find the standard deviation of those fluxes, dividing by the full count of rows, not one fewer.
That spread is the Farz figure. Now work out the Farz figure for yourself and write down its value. 0.78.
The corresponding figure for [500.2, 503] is 0.44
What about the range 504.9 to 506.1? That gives 0.39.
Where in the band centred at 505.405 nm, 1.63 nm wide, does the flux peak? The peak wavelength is 504.645 nm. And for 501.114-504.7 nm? 504.529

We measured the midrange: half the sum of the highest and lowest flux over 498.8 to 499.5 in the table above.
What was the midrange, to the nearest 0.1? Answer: 15.1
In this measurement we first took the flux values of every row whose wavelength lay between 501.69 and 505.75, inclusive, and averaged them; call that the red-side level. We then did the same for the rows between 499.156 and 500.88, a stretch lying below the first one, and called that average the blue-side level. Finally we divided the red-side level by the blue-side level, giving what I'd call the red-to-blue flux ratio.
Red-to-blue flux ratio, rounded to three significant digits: 1.04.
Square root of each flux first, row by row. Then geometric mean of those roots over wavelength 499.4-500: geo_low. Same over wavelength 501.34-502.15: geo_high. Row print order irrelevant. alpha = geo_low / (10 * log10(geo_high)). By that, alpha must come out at 0.644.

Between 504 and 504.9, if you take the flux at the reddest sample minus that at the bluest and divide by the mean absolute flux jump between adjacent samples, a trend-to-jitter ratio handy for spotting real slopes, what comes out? -3.8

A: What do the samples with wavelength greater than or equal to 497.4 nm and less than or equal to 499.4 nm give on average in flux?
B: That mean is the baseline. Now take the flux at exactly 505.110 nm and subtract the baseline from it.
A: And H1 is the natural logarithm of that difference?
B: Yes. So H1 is -0.8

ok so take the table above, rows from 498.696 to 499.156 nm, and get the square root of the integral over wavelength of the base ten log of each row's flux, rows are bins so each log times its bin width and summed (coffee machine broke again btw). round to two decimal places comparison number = 0.74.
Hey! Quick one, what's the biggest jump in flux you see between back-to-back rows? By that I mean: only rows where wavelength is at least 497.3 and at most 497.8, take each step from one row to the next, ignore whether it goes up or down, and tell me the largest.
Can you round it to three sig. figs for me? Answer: 0.490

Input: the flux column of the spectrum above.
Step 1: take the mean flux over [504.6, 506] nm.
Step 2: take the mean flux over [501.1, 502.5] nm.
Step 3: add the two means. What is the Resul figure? 31.7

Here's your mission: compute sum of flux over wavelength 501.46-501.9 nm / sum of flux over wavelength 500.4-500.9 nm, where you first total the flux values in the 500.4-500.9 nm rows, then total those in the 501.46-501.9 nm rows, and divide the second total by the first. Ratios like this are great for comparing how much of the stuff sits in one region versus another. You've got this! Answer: 0.95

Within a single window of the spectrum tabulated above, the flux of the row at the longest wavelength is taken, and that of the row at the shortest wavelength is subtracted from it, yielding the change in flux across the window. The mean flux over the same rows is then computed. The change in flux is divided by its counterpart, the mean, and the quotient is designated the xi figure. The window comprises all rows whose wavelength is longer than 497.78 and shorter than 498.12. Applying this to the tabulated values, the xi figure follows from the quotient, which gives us 0.036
